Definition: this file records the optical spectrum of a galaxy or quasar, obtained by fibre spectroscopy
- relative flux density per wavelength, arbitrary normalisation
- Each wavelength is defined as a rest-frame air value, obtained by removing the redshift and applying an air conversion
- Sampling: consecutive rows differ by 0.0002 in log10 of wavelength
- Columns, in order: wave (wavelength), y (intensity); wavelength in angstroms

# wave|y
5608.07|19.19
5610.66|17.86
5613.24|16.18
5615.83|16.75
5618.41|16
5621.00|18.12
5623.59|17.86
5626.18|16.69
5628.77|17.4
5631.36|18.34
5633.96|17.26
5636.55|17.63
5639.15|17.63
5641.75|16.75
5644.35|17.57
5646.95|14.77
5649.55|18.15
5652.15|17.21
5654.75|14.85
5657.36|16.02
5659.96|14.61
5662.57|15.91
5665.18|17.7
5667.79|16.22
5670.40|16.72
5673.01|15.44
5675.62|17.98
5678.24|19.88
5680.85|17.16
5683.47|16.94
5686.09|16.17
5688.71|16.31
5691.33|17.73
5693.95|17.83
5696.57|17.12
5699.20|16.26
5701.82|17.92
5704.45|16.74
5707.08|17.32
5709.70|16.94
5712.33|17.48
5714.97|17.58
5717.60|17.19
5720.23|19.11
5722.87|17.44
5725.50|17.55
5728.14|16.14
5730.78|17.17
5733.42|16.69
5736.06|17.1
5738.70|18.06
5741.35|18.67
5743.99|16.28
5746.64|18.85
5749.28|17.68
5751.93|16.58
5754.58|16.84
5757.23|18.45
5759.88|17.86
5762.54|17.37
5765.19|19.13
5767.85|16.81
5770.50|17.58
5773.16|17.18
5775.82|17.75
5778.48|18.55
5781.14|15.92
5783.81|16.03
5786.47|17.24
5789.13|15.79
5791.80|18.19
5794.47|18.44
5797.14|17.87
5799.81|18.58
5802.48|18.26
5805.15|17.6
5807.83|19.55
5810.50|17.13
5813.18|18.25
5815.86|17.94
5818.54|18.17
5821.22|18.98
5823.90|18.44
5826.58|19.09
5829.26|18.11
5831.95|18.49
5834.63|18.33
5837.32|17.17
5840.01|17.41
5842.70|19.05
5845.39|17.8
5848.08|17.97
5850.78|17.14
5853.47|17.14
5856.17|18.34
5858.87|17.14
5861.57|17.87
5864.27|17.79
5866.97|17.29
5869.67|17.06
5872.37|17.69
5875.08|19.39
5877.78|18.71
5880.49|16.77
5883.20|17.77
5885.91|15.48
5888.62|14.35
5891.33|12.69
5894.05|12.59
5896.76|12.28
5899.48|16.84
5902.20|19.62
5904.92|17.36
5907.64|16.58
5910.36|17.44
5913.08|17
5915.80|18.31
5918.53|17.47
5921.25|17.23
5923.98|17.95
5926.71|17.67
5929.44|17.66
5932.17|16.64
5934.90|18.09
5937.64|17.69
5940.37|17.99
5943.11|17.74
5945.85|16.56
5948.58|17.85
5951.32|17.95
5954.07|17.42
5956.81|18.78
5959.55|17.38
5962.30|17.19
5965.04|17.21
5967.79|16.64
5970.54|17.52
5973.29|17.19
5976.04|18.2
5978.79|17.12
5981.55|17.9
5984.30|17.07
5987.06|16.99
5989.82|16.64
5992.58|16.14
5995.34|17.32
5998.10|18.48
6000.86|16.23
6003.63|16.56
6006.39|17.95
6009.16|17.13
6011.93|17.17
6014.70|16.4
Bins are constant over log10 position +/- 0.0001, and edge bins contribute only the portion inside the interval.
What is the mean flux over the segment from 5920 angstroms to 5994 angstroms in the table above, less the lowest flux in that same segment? 1.3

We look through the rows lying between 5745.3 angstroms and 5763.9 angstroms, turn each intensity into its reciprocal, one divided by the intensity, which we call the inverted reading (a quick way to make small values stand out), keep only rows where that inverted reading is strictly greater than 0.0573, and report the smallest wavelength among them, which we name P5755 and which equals 5751.93 angstroms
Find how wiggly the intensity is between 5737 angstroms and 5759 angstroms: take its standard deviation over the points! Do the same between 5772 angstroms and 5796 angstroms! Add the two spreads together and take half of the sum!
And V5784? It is 1.0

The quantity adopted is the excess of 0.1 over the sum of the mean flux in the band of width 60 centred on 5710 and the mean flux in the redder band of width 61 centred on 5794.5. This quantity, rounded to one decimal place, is -34.9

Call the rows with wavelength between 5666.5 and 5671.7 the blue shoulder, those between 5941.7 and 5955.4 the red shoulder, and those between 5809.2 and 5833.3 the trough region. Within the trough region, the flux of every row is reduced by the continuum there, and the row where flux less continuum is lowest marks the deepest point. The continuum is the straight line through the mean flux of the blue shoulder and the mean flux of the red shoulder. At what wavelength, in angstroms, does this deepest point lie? 5810.50 angstroms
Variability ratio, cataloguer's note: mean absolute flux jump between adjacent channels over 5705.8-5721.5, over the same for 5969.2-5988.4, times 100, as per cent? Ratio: 97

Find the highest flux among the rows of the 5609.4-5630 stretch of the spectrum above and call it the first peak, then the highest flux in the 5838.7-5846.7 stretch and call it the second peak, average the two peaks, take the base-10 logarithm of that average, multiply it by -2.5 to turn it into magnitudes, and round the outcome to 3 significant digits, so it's -3.17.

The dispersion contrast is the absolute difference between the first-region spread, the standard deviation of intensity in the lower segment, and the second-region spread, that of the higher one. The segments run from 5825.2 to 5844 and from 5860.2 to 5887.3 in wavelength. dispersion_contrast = 0.32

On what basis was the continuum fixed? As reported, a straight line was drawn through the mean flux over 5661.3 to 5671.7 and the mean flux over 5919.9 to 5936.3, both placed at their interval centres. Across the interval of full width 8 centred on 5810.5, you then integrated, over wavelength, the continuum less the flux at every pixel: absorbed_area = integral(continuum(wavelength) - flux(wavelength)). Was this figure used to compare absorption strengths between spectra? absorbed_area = -9.4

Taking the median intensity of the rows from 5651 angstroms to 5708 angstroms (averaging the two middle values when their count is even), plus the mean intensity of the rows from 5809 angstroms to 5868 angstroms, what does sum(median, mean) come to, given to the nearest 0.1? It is 34.8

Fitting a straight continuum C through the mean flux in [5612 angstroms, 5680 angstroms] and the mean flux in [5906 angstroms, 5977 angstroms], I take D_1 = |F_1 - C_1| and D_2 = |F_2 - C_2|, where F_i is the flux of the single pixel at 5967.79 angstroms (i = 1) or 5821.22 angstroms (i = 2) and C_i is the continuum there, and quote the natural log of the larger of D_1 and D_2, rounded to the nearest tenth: 0.5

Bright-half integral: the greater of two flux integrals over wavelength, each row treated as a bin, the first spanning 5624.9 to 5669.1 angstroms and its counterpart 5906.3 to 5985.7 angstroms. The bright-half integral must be 1389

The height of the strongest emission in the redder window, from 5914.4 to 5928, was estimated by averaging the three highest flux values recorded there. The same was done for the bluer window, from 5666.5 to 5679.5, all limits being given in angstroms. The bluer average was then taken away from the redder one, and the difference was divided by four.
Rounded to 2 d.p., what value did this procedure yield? -0.05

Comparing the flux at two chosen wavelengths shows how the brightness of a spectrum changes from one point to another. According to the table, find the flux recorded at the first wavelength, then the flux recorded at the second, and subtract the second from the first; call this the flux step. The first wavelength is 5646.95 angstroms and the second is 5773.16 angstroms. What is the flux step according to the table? -2.4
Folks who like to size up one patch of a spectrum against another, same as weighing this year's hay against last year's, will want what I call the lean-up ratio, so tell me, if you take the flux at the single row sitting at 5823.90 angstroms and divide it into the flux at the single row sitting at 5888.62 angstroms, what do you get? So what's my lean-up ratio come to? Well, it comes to 0.78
